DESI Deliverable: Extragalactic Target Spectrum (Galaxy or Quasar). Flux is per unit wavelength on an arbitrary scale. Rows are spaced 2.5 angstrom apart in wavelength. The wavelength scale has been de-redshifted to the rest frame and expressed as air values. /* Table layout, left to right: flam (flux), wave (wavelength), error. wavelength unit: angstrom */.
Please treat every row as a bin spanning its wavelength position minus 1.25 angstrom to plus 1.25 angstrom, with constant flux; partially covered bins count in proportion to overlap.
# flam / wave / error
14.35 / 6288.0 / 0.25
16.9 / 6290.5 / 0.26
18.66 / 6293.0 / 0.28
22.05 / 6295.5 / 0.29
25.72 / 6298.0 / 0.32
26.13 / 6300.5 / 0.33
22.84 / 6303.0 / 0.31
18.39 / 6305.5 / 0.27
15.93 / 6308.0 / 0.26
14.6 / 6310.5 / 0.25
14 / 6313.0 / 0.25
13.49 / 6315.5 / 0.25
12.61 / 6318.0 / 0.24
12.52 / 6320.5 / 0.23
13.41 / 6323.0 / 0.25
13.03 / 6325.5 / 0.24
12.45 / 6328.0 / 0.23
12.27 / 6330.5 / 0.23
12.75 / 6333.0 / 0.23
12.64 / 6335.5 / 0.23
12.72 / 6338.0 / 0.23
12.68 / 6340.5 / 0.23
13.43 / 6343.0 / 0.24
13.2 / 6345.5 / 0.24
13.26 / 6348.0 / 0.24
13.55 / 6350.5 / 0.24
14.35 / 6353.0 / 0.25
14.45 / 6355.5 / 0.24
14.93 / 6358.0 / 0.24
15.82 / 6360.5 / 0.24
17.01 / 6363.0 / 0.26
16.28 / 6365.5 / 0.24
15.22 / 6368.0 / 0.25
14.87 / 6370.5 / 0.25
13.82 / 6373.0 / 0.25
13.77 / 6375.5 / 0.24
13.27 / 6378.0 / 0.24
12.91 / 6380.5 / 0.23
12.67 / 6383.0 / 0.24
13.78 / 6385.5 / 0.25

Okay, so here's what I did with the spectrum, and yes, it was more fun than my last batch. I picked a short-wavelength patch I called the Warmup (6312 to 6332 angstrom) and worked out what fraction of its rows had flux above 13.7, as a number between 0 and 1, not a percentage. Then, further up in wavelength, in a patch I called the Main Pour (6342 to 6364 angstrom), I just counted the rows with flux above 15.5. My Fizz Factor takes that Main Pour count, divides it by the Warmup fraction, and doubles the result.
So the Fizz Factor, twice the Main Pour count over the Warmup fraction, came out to 32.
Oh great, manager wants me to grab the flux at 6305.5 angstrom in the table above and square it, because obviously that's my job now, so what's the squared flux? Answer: 338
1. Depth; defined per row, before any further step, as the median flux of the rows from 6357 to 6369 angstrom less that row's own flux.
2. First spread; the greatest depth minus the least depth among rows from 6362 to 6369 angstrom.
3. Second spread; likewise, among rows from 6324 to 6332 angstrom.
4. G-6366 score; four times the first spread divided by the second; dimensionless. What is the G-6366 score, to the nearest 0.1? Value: 9.4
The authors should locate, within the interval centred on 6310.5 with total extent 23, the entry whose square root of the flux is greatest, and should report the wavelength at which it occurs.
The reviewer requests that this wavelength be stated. 6300.5 angstrom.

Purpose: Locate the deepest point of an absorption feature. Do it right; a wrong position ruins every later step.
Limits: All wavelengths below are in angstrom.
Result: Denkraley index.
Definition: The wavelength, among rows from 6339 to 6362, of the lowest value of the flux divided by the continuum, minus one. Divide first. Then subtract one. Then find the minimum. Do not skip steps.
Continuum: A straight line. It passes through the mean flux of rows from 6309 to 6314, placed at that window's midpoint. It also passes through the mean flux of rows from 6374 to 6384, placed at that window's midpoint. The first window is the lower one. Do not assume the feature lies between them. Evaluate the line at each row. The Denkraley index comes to 6340.5 angstrom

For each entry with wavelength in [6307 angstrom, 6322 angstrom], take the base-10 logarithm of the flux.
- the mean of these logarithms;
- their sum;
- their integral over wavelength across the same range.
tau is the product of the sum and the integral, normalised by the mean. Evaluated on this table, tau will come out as 103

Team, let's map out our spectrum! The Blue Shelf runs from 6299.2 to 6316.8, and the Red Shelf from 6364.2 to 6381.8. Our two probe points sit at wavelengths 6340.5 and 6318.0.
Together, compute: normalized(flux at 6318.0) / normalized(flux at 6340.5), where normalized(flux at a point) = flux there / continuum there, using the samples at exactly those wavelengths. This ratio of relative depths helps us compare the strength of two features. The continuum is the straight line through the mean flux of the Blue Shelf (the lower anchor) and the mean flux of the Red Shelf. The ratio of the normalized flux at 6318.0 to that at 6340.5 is 0.923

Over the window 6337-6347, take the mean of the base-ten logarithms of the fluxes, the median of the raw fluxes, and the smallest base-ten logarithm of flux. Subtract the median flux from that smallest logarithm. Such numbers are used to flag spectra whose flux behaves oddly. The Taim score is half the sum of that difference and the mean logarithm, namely -5.4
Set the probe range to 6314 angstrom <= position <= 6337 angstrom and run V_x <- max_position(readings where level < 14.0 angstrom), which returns 6335.5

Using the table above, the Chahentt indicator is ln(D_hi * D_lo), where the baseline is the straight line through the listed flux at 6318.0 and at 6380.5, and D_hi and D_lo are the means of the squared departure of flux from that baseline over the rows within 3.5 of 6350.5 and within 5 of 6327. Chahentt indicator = -1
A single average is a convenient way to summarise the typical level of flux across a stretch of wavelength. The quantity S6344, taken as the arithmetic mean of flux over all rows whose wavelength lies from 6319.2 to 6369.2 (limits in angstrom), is 13.8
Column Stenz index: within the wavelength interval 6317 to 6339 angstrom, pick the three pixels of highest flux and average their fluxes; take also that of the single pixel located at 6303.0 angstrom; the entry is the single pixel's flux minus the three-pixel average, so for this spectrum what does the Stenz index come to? 10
